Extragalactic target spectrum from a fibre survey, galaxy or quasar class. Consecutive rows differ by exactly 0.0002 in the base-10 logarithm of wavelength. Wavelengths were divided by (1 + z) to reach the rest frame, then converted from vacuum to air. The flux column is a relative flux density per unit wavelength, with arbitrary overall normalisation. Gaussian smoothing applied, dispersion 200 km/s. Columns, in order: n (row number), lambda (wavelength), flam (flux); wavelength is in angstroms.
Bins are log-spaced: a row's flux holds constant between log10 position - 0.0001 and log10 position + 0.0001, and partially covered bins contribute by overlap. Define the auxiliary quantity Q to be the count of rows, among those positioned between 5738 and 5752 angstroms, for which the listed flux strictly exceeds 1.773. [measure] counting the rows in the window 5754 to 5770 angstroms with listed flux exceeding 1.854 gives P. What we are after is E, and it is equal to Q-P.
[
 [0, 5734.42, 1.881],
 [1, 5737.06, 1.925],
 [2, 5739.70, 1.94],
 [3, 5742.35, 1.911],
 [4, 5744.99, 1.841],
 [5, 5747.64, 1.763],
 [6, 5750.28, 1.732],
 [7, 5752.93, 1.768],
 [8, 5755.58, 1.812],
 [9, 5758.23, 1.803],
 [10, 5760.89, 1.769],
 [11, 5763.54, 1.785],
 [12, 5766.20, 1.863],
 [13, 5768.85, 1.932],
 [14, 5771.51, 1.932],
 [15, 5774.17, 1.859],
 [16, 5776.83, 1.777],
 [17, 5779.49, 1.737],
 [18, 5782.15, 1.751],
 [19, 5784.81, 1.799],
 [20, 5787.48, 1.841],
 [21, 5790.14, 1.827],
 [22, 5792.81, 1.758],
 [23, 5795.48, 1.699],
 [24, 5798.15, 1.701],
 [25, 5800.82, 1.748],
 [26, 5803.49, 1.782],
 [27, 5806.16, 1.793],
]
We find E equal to 1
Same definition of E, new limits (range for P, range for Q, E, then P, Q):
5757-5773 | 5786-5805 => 0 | 3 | 3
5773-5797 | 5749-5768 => 3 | 1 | 4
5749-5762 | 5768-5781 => 4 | 0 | 4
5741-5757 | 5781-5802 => 2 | 1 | 3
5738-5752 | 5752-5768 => 2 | 2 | 4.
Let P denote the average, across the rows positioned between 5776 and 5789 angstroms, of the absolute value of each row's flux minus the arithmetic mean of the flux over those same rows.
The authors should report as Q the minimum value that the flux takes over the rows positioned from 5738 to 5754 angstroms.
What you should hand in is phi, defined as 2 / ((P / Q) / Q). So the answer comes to 192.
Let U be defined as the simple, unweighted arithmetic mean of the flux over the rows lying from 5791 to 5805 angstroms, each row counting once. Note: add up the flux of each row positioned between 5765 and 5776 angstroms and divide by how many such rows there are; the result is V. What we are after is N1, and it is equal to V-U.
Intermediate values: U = 1.74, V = 1.90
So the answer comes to 0.16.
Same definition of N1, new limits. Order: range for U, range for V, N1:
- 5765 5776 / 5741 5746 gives -0.02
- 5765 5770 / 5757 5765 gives -0.11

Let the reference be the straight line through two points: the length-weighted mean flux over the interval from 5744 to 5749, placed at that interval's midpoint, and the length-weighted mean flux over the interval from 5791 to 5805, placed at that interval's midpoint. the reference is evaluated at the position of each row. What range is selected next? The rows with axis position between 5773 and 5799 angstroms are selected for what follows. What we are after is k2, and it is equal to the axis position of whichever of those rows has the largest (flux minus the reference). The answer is 5774.17 angstroms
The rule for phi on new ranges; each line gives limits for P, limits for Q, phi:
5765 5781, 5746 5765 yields 97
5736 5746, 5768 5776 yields 219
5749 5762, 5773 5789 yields 246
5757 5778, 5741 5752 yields 106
